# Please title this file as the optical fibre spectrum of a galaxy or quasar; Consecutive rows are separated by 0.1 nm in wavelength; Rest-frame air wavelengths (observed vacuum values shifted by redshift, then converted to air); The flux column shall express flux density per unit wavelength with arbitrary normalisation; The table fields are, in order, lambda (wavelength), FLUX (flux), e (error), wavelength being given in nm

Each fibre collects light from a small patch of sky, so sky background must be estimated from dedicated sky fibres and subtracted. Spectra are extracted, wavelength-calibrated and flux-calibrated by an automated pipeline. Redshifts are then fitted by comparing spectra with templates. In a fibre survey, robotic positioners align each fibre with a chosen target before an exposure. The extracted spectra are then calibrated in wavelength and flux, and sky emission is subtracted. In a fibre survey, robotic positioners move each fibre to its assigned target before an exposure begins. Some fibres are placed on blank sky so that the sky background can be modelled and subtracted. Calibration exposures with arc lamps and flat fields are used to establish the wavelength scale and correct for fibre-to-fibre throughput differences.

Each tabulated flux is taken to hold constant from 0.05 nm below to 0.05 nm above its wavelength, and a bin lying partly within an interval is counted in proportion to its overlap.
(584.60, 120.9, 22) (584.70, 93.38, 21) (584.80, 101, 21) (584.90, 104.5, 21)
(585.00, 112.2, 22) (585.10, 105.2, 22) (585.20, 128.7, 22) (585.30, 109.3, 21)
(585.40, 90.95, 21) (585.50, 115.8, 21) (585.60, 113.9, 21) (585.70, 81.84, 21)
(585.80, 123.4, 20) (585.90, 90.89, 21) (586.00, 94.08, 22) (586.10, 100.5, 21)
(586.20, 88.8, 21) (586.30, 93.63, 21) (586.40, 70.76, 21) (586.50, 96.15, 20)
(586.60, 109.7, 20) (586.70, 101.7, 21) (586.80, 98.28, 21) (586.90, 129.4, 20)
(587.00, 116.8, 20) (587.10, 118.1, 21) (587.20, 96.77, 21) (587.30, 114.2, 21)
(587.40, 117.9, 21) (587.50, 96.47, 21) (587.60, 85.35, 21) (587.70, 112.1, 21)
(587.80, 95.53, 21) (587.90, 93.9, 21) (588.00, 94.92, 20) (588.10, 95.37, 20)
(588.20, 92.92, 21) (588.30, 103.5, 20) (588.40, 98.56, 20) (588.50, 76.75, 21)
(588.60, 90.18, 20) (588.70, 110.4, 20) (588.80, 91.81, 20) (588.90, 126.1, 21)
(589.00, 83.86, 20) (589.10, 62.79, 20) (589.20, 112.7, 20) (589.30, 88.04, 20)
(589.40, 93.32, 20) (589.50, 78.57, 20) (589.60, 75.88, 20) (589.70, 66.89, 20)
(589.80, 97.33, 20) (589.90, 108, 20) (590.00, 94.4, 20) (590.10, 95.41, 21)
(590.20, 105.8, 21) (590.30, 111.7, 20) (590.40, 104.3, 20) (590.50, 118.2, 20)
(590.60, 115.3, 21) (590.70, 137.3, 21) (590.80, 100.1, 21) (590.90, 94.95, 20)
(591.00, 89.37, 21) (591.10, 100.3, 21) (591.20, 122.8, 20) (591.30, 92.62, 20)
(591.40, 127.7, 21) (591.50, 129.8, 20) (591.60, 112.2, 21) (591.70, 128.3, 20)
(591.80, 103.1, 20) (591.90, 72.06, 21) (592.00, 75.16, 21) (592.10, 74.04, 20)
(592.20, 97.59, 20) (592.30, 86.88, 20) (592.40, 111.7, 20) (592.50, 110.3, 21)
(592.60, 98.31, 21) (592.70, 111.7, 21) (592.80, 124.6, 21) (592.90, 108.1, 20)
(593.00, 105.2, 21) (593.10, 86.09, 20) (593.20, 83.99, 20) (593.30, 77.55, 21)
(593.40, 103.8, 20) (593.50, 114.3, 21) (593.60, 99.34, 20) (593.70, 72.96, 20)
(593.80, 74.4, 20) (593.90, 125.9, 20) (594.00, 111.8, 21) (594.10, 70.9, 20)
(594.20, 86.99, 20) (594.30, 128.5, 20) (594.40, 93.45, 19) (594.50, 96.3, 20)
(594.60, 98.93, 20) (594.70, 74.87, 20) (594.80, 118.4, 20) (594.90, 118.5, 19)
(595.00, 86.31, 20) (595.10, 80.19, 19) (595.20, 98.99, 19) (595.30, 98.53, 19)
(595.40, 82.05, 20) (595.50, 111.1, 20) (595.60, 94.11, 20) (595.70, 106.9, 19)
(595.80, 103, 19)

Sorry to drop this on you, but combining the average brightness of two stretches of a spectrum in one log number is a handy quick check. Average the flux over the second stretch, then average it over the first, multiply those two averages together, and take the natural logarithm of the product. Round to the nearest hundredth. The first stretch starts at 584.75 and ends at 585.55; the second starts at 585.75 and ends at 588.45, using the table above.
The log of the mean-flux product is 9.30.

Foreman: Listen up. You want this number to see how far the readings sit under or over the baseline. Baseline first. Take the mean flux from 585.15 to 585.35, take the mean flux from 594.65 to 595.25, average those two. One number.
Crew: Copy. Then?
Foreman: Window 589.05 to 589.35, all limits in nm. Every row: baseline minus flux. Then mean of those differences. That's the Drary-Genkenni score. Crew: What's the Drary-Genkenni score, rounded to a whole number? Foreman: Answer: 20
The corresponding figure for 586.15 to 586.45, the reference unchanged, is 23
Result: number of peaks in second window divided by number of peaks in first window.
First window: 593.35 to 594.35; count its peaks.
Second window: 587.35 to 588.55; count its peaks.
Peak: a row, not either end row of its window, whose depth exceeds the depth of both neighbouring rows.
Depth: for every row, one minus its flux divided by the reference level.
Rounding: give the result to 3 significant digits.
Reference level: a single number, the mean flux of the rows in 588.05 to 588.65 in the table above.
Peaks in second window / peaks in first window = 1.50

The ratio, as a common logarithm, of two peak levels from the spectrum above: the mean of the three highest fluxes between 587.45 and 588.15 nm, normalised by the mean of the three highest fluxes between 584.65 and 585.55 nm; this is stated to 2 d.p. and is -0.07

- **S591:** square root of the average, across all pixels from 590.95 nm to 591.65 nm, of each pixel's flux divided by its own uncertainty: 2.32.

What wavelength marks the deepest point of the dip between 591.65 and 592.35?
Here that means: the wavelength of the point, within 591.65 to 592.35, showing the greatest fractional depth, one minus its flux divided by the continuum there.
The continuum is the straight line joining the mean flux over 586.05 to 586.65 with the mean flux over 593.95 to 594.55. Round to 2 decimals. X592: 591.90 nm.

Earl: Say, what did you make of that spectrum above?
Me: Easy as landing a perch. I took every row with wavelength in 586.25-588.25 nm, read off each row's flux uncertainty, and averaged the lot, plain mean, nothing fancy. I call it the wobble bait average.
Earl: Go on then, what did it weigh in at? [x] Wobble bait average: 20.7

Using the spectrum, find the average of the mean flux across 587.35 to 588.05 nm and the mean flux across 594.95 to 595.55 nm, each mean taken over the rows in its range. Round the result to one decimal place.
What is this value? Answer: 96.2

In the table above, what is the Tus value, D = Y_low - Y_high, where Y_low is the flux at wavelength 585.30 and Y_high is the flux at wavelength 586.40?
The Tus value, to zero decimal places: 39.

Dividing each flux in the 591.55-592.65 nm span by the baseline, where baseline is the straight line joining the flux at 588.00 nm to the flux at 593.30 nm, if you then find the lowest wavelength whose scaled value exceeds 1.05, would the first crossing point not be 591.60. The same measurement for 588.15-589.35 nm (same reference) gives 588.30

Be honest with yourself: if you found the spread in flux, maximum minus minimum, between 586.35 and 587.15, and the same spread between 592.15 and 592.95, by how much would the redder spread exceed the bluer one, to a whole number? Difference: -21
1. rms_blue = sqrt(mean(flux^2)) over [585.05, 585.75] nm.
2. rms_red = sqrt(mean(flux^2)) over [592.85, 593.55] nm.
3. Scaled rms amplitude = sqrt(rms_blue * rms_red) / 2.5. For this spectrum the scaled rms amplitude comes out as 41.0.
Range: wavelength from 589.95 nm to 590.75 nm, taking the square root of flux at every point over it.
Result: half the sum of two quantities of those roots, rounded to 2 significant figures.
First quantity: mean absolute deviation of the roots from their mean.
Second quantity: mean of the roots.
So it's 5.5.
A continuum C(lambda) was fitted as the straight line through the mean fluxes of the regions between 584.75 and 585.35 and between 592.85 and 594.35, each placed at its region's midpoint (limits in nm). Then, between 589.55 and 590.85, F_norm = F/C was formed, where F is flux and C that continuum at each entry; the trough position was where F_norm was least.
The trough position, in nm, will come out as 589.70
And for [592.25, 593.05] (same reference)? 592.30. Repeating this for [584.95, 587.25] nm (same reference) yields 586.40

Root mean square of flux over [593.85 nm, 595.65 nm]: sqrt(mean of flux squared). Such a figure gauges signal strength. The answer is 100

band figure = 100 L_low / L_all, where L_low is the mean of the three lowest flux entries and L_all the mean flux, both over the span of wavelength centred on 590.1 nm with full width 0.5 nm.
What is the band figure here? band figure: 96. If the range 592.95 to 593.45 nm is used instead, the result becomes 90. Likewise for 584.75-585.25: 94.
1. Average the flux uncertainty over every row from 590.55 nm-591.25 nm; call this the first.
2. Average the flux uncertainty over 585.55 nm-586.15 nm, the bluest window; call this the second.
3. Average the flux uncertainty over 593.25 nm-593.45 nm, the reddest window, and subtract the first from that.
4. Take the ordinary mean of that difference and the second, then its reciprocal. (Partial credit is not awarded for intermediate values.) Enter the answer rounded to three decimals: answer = 0.096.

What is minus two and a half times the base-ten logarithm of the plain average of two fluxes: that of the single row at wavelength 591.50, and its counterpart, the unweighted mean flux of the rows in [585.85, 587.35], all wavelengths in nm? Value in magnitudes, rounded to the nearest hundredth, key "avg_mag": -5.16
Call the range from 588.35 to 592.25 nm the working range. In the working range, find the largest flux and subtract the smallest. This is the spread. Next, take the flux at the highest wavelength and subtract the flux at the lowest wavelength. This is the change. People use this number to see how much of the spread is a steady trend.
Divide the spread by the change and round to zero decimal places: -77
